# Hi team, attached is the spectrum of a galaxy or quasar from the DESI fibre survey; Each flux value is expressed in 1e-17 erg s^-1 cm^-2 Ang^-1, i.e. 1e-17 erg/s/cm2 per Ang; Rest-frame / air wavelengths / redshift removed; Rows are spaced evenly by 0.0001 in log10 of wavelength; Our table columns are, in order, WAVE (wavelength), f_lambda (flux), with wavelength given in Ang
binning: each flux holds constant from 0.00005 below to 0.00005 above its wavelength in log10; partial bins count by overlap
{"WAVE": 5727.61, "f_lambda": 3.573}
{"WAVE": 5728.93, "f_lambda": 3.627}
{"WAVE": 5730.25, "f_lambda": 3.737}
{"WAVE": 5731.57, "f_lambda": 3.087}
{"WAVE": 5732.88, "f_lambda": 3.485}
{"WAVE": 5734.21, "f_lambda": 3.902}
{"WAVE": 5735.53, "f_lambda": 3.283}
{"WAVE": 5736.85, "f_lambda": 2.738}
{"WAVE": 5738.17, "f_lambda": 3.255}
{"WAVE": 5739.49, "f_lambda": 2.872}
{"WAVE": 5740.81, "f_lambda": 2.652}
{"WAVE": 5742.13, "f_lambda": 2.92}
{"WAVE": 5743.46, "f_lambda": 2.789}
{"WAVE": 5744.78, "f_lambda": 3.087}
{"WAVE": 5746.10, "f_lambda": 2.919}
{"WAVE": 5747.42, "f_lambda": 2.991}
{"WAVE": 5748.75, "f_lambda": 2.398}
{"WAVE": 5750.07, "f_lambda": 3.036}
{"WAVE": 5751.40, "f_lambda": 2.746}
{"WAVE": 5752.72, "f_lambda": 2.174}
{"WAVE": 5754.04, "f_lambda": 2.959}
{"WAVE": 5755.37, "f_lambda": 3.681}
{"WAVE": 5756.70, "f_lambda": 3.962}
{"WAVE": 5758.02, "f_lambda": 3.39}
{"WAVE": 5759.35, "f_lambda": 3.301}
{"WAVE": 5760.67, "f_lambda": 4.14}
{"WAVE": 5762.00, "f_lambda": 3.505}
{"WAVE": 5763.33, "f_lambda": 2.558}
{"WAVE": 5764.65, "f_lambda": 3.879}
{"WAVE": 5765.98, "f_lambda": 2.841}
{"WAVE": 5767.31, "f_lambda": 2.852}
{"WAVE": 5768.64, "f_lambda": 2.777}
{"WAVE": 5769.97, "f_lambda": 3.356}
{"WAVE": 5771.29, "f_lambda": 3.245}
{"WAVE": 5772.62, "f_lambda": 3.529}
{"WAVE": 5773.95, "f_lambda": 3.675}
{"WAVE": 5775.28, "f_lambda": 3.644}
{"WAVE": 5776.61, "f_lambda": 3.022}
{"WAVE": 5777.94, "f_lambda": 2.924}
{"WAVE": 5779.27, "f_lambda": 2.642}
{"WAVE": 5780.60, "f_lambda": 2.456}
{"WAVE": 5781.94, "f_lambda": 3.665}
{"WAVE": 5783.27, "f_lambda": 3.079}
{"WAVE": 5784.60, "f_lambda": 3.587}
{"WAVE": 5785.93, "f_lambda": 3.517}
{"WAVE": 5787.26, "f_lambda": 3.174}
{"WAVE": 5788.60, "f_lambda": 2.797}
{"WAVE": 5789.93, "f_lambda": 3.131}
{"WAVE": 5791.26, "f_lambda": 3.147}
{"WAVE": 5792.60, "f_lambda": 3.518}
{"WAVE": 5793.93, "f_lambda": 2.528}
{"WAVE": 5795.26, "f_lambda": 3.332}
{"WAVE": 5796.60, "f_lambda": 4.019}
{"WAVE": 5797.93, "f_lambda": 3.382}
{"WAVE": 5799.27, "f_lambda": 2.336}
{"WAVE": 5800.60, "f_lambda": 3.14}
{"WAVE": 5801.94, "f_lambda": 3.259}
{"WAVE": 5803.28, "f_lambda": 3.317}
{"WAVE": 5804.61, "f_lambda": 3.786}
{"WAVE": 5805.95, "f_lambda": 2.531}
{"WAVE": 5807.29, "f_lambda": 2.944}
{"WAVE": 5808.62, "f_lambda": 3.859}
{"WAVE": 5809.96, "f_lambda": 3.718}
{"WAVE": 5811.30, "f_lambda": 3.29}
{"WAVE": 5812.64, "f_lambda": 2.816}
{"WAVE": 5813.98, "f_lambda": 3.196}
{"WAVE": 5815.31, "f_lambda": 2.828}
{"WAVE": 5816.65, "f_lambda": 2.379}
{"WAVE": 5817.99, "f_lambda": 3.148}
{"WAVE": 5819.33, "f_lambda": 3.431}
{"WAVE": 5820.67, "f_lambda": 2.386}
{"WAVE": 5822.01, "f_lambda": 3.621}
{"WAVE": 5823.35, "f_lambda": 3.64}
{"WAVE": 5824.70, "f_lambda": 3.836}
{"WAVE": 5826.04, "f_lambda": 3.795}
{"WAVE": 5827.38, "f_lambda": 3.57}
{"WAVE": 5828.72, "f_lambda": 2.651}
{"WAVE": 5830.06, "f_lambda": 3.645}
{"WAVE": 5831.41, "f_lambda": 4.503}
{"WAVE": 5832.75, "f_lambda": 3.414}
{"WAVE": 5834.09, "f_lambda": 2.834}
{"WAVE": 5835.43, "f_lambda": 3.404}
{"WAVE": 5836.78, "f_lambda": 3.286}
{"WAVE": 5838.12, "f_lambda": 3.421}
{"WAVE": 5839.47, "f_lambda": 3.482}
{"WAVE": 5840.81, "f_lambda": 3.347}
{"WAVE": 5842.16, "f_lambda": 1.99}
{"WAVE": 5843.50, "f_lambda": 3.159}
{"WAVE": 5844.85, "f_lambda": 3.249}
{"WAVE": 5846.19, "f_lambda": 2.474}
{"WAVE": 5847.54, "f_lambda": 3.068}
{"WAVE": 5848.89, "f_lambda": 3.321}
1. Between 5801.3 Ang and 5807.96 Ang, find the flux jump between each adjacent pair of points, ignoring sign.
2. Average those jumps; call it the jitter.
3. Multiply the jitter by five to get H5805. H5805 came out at 3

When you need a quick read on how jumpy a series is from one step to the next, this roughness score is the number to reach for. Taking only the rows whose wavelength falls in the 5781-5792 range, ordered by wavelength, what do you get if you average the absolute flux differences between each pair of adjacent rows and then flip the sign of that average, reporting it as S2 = -0.32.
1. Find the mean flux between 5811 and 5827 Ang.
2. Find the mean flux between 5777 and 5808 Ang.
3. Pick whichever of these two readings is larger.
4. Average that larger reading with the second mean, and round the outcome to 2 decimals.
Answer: 3.17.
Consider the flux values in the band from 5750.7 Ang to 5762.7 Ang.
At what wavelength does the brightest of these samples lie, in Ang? 5760.67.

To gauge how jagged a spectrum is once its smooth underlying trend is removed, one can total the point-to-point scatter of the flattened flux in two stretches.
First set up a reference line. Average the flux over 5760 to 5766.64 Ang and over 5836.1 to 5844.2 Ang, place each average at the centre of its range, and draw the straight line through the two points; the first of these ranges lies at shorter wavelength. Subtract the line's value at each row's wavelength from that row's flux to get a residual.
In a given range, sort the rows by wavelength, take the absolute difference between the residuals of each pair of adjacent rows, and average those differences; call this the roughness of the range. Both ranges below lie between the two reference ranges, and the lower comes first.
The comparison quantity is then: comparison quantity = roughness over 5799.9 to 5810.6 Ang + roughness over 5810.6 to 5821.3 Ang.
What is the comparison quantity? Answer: 1.02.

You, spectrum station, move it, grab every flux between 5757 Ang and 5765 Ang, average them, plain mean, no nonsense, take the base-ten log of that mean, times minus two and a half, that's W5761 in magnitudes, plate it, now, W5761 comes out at -1.35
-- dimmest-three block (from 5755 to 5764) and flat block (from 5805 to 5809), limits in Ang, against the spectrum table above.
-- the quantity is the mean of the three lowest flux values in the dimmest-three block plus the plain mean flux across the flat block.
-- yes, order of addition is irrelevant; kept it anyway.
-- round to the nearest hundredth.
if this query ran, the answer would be 6.19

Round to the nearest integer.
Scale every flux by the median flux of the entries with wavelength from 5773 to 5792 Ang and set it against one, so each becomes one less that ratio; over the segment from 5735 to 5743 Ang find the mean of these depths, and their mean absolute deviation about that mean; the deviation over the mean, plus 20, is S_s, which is 21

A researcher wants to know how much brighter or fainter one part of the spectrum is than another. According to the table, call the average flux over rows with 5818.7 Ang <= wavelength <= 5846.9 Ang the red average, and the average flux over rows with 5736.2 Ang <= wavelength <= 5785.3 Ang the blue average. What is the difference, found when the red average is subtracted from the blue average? -0.18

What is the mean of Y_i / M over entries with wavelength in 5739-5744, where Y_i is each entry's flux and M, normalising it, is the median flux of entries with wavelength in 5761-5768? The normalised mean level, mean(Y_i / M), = 0.98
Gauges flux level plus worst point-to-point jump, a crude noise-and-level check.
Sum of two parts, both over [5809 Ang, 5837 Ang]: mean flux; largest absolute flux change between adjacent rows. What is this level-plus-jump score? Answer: 4.54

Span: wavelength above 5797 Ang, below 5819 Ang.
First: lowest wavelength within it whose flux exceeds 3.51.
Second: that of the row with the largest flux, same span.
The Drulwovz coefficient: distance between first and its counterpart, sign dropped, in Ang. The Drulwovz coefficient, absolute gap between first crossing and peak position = 4.0 Ang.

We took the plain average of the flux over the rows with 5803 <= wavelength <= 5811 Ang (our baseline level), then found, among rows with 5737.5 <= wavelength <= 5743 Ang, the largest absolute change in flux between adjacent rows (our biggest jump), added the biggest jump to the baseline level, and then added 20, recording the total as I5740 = 23.7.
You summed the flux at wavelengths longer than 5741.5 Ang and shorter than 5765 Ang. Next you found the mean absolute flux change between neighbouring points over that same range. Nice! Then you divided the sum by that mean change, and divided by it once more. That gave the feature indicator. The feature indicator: 203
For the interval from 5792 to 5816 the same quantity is 167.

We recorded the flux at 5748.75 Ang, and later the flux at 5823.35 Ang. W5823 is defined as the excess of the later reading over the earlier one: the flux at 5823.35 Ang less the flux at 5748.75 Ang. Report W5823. 1.2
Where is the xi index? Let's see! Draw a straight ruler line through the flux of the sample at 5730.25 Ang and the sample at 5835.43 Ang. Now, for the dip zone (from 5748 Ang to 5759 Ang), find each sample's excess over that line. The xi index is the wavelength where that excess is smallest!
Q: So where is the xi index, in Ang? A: 5752.72 Ang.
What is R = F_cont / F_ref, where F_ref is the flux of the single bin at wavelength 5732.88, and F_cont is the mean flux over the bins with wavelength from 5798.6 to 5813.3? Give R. 0.91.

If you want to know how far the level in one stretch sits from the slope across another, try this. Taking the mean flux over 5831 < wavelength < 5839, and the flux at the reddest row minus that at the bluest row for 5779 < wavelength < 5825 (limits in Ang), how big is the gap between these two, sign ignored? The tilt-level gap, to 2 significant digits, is 2.3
